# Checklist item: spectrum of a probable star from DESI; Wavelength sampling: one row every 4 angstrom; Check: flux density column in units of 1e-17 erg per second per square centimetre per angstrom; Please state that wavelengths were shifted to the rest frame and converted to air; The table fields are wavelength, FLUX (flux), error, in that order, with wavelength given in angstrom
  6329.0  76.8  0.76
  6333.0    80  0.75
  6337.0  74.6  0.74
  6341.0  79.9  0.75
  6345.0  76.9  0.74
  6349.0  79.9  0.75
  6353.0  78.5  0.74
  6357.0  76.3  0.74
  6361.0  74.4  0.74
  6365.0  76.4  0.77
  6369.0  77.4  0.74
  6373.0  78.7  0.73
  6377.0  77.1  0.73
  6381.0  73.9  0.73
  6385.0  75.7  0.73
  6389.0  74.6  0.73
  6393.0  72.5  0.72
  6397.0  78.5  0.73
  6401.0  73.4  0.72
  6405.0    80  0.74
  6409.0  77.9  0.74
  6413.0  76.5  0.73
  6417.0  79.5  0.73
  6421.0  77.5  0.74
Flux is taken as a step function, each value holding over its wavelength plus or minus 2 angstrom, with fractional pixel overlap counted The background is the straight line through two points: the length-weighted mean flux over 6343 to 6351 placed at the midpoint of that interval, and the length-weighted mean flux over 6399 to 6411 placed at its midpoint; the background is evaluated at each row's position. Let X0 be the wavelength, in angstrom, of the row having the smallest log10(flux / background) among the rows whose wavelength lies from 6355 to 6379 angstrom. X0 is 6361.0 angstrom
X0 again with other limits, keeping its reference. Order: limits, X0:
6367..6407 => 6393.0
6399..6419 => 6401.0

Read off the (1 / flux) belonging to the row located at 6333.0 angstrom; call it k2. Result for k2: 0.0125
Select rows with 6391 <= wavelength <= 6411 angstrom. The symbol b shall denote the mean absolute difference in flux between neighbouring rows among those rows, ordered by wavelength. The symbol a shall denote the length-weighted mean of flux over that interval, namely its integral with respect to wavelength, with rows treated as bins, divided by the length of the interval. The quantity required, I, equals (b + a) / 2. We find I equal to 40.7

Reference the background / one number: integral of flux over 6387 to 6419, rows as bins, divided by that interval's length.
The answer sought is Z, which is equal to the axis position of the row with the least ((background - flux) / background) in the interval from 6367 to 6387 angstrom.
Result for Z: 6373.0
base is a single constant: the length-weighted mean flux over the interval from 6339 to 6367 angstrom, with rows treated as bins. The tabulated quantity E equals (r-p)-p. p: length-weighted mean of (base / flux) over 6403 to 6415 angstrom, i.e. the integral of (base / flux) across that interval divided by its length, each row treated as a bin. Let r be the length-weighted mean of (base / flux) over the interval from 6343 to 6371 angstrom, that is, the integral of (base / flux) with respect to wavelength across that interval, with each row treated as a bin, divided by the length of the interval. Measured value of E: -0.98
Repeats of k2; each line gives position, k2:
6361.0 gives 0.0134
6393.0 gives 0.0138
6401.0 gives 0.0136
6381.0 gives 0.0135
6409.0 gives 0.0128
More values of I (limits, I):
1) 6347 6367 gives 39.5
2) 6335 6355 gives 40.6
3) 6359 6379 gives 39.1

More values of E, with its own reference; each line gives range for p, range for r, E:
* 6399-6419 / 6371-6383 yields -0.99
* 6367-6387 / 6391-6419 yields -1.02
